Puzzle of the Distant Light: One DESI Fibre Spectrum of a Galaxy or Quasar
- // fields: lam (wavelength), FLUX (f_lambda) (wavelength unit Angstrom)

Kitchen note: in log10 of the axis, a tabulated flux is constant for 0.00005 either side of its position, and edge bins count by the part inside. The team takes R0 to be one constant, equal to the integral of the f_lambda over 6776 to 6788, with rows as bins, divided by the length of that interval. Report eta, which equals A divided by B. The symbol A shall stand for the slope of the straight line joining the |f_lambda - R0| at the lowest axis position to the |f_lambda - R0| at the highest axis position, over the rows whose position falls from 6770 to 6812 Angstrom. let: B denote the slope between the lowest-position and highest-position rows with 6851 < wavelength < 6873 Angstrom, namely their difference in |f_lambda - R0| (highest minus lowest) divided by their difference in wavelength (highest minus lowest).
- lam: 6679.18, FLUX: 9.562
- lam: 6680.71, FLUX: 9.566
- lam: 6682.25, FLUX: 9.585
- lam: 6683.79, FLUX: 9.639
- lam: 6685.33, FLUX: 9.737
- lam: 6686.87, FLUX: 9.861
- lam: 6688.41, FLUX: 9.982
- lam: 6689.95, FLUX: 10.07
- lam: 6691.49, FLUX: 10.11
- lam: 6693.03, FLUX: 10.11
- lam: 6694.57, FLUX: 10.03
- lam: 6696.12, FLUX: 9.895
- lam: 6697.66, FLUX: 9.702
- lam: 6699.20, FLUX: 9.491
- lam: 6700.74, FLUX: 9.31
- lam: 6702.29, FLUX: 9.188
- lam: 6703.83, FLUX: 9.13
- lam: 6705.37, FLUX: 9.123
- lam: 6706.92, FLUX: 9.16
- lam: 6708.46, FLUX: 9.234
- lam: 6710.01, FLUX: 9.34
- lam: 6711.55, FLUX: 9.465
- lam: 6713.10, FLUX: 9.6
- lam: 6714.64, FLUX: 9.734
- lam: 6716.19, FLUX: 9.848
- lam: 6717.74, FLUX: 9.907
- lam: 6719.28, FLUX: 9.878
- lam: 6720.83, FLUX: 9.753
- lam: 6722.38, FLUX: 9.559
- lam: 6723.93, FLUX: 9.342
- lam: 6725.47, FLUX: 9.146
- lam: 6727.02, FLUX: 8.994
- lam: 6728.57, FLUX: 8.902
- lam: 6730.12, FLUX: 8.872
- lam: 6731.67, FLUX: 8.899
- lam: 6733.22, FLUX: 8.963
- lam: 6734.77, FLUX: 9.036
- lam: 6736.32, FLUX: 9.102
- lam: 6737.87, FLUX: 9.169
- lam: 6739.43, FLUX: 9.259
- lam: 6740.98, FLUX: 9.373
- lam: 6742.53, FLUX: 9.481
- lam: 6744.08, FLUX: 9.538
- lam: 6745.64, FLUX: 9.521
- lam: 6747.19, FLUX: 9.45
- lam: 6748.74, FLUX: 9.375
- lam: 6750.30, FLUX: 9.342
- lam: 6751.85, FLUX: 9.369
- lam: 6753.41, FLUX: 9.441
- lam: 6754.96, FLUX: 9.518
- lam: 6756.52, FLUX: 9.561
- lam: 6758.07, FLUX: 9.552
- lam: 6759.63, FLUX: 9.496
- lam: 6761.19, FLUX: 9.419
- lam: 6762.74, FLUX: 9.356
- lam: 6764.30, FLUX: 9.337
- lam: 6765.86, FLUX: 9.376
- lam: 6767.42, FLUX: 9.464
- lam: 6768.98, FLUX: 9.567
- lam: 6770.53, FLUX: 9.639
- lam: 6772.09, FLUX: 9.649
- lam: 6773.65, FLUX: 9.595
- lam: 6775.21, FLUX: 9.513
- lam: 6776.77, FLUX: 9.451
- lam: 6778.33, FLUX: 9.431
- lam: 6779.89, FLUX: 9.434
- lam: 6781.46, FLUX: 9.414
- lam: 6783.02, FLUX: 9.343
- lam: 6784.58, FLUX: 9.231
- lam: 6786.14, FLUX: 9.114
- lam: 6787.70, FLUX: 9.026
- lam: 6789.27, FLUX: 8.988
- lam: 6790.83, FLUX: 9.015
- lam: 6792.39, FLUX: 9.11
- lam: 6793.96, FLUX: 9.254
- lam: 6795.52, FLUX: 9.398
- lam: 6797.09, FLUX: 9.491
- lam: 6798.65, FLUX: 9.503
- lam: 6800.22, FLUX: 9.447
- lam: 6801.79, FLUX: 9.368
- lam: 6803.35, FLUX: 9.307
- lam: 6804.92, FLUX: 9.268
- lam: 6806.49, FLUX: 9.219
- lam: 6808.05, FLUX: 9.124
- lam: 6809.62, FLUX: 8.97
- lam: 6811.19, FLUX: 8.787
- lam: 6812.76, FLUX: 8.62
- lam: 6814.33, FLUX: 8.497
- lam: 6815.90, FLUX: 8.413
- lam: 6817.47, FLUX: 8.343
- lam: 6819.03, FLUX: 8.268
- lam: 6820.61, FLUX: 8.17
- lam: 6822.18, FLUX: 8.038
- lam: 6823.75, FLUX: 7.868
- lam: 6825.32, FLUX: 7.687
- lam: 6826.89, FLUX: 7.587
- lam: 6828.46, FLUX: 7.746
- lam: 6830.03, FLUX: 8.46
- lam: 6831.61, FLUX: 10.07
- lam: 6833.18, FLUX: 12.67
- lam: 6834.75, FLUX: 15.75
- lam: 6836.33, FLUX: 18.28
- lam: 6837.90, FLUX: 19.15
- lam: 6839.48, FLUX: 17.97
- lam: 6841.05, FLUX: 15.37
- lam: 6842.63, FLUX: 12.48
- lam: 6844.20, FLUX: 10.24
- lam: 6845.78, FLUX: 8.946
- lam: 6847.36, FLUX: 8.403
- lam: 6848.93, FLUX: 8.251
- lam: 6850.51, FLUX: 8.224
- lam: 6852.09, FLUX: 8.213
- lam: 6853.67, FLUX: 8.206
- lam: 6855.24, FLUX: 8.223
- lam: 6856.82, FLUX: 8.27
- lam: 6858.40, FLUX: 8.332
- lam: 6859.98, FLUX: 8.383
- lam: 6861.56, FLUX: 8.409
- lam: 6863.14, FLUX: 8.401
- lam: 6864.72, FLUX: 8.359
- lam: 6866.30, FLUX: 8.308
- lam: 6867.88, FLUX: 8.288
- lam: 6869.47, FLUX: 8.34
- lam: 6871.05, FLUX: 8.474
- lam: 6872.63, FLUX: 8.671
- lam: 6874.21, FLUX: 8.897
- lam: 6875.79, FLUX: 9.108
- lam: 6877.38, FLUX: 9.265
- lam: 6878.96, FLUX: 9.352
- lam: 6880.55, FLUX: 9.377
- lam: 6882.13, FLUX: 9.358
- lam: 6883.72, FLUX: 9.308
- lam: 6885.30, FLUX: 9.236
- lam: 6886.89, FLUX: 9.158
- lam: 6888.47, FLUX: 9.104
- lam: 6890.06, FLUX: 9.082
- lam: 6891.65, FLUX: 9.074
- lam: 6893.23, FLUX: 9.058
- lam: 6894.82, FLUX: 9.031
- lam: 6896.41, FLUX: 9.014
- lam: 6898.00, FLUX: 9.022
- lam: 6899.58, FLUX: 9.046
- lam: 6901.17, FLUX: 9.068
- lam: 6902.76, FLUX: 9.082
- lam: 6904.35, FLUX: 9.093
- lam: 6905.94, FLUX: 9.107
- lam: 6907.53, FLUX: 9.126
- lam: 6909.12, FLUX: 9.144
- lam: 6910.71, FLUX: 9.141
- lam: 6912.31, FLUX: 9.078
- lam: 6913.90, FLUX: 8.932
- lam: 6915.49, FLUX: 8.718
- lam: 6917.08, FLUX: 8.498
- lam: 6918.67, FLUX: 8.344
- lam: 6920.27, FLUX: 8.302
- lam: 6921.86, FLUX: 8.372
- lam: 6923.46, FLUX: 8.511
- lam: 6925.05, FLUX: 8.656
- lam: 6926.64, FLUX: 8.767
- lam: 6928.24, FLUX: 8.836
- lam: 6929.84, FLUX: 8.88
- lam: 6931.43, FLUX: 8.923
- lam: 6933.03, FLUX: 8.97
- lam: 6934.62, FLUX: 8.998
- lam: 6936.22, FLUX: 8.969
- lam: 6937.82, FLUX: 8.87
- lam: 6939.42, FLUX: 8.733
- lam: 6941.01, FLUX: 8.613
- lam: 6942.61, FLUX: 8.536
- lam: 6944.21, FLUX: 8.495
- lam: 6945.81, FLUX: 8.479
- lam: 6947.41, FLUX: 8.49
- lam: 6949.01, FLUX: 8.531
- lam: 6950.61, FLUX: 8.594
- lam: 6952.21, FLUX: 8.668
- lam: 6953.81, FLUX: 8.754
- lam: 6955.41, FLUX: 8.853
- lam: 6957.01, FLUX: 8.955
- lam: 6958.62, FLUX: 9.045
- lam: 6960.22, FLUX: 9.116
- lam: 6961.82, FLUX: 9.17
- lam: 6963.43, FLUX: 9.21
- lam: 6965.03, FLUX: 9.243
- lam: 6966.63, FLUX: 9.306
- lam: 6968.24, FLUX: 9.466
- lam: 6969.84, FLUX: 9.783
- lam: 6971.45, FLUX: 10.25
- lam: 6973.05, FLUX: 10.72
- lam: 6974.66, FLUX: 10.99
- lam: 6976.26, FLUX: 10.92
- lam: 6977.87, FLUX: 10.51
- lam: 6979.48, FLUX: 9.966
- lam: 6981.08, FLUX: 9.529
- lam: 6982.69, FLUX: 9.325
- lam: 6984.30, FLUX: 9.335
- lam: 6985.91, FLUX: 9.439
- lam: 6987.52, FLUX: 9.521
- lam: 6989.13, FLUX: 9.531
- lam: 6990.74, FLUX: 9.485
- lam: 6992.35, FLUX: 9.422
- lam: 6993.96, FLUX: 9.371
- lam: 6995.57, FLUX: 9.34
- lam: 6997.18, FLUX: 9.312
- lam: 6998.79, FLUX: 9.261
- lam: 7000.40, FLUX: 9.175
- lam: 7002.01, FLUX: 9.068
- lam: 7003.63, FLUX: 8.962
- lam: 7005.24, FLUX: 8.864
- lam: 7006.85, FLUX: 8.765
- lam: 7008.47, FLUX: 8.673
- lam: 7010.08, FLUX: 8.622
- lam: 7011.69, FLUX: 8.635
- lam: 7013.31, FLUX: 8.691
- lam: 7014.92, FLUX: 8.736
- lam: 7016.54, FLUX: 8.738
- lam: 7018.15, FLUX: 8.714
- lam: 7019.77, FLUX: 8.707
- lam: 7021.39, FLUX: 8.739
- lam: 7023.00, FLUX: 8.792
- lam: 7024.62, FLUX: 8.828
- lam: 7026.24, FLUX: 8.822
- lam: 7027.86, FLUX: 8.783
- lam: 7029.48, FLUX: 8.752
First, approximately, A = 0.005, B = -0.02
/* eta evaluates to -0.2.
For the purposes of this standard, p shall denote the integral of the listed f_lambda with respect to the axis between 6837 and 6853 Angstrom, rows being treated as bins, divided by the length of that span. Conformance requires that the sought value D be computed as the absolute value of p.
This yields 11.7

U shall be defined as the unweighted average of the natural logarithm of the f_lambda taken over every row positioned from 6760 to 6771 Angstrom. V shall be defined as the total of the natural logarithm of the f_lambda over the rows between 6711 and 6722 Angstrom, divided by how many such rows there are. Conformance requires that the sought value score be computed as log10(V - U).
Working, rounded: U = 2.25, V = 2.276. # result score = -1.52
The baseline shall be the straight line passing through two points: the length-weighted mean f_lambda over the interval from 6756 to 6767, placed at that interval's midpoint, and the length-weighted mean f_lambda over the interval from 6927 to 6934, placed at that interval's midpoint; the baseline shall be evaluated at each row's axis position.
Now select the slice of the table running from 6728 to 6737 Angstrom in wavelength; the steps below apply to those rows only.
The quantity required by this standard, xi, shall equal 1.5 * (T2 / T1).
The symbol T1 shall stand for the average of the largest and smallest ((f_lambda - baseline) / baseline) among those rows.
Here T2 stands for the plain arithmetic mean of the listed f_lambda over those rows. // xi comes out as -236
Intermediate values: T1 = -0.06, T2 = 9.0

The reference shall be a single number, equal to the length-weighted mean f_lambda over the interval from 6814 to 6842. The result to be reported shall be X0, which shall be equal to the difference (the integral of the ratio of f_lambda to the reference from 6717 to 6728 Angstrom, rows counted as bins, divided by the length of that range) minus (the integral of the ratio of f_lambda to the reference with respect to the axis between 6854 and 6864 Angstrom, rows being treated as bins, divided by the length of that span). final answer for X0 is 0.11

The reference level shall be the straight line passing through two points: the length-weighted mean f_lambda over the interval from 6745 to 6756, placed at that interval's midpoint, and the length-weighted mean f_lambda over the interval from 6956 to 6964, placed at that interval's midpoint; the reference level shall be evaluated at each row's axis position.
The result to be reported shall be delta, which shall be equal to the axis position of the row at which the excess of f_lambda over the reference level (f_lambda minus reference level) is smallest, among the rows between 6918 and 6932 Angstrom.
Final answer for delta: 6920.27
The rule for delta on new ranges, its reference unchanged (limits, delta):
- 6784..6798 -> 6789.27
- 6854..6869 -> 6855.24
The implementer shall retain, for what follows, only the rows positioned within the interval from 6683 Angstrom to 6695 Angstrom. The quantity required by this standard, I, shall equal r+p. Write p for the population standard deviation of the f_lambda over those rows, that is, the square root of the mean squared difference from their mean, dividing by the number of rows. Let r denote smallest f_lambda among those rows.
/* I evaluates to 9.81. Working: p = 0.17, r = 9.639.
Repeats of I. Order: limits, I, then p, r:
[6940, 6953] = 8.54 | 0.06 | 8.479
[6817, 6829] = 7.85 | 0.26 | 7.587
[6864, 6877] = 8.58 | 0.29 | 8.288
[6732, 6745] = 9.16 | 0.20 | 8.963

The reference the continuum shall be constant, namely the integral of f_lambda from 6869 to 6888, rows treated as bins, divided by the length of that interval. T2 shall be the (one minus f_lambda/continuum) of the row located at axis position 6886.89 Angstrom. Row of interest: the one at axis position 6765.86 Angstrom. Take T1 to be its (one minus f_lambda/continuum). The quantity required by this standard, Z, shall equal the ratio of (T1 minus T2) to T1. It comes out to 0.7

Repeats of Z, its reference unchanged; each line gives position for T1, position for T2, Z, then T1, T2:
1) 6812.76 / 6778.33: 1.8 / 0.049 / -0.04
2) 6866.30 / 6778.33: 1.5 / 0.083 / -0.04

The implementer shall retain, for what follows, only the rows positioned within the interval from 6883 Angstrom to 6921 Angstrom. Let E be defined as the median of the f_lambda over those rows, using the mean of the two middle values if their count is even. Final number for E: 9.1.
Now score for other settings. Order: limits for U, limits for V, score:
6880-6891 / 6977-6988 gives -1.35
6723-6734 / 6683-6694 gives -1.02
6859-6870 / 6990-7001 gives -0.95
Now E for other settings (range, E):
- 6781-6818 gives 9.2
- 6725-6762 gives 9.4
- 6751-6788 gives 9.4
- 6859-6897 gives 9.0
